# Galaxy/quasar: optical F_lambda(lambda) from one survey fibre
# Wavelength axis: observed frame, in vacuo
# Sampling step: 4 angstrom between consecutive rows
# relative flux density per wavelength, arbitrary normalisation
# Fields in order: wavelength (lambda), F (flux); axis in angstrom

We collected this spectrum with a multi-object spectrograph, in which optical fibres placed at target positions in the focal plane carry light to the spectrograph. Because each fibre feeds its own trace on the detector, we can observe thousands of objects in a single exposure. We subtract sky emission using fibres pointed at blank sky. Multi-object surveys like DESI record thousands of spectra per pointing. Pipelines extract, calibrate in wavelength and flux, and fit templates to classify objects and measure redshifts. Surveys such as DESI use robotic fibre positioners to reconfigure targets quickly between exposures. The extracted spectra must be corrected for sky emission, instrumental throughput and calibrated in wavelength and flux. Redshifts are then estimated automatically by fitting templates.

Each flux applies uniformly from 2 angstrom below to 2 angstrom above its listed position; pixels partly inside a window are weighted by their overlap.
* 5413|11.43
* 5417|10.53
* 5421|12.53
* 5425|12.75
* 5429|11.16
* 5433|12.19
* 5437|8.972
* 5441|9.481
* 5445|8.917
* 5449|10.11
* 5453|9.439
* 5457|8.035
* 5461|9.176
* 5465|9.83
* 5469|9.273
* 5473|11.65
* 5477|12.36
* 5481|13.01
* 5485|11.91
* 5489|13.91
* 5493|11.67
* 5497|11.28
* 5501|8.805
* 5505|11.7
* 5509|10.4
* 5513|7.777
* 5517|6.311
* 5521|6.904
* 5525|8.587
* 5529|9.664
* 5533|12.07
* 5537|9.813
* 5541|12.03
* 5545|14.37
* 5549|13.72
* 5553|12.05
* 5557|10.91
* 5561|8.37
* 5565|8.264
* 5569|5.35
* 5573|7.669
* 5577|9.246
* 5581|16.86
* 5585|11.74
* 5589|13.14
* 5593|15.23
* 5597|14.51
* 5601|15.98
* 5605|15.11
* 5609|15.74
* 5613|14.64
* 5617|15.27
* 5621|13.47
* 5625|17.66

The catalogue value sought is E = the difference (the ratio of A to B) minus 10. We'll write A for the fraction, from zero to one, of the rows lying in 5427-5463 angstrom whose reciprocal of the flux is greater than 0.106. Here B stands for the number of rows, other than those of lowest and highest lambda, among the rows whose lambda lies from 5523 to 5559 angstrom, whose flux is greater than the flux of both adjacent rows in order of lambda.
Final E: -9.8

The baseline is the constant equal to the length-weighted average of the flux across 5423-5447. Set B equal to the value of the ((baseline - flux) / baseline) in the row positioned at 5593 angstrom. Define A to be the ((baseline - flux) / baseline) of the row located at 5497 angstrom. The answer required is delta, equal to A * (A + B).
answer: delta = 0.034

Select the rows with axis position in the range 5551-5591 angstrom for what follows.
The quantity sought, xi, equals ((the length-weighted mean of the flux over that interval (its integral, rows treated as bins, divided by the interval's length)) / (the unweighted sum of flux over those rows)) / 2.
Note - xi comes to 0.050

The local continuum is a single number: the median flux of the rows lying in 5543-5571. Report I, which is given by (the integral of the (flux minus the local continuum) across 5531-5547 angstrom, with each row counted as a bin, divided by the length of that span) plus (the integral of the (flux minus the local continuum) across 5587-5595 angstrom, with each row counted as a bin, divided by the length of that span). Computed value 4.4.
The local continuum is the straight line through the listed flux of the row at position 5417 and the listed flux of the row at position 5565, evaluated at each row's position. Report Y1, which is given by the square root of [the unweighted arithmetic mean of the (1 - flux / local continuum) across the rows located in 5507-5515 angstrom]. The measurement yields 0.03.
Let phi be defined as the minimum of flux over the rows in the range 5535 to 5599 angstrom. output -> 5.35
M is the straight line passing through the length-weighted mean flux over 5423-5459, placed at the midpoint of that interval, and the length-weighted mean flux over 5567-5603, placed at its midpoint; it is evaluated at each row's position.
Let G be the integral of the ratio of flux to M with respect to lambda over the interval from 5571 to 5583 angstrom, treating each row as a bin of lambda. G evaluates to 11.2 angstrom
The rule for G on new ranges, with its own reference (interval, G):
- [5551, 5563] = 10.6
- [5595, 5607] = 14.7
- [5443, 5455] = 11.1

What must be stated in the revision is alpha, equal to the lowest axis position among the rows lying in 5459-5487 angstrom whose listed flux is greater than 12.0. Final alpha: 5477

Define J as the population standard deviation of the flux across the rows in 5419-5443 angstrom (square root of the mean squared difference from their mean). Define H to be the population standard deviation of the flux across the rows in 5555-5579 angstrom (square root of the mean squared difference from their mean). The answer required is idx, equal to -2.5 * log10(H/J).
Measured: -0.14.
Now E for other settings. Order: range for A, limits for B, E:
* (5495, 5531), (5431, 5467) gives -9.7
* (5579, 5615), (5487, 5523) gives -10.0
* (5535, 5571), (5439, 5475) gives -9.8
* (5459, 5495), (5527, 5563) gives -9.9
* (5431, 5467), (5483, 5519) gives -9.8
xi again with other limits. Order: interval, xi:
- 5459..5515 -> 0.036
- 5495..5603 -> 0.019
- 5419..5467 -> 0.042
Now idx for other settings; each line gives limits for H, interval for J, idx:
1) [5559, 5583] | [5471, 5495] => -1.61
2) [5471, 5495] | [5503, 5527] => 0.92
